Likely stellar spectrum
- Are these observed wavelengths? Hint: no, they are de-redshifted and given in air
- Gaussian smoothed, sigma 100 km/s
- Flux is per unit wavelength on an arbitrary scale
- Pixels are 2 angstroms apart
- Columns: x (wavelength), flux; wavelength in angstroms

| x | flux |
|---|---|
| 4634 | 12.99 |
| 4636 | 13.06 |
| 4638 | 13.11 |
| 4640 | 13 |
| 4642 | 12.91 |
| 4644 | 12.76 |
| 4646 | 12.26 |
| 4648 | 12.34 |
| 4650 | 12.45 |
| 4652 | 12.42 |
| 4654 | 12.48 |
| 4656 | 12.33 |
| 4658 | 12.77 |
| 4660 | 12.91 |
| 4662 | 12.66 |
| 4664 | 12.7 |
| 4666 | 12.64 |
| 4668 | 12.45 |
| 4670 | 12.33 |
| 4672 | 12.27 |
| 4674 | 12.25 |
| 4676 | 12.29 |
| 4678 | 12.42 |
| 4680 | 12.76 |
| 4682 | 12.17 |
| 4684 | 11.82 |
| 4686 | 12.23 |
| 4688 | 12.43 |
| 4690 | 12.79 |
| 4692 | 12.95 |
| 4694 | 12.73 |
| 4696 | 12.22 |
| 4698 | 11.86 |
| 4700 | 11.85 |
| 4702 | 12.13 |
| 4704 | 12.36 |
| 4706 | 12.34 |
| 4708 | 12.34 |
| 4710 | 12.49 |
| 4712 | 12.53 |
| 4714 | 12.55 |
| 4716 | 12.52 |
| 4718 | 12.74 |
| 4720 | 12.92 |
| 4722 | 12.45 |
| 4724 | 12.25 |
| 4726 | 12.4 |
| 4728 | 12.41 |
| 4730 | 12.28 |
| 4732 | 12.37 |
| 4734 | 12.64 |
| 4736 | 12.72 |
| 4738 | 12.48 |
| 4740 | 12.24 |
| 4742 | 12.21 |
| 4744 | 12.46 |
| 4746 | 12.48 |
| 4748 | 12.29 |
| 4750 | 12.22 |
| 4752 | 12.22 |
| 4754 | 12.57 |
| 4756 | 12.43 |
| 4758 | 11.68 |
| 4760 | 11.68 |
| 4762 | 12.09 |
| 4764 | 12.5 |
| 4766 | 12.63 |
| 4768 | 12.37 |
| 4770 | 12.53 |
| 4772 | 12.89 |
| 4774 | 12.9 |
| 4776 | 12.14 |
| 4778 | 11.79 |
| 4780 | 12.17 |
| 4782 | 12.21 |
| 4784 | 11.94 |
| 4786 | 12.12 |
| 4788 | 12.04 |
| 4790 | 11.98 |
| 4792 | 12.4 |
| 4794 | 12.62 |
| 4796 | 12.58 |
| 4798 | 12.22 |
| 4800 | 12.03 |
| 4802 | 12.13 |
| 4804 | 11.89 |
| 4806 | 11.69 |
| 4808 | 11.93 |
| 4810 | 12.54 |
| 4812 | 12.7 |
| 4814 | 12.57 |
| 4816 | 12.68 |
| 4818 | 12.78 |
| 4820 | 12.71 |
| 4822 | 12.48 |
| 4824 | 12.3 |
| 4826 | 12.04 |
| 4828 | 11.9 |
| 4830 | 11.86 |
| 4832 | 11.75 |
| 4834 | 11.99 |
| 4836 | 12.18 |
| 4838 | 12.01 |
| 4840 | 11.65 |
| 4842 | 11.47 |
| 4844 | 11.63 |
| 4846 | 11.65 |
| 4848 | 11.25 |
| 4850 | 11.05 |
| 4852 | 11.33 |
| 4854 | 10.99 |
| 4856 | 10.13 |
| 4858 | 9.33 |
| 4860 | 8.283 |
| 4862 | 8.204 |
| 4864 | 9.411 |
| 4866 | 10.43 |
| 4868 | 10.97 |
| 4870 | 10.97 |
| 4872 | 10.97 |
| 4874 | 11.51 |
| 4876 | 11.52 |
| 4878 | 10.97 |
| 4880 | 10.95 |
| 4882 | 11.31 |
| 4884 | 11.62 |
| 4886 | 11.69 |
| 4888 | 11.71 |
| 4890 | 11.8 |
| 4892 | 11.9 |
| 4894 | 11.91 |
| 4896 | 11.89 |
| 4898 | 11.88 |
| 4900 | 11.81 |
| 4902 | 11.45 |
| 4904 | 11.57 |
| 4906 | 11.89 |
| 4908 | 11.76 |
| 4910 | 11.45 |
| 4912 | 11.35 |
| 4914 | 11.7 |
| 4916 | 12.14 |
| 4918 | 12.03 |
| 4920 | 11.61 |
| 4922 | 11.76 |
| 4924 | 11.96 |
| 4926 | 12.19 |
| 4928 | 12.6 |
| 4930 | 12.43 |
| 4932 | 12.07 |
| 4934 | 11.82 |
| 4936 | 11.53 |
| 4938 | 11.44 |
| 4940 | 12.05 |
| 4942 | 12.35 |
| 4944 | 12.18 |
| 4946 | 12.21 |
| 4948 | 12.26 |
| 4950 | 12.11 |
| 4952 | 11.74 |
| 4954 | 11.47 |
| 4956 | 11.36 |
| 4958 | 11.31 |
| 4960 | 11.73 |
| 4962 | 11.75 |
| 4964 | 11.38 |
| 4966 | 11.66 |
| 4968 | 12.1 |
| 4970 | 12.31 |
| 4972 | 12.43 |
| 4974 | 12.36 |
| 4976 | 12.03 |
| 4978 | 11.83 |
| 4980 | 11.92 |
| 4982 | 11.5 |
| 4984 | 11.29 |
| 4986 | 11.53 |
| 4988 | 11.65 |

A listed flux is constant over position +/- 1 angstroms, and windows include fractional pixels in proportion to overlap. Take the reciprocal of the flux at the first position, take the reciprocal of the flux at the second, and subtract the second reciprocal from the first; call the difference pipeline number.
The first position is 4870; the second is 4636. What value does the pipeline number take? 0.015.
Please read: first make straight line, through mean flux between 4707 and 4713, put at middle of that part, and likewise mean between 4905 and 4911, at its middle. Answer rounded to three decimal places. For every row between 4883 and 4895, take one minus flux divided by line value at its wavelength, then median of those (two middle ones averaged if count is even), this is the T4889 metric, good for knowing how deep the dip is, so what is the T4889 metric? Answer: 0.001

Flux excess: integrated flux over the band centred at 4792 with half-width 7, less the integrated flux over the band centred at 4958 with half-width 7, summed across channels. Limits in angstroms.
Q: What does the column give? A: 10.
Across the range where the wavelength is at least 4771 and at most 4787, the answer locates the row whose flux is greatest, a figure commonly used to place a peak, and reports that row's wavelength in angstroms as 4774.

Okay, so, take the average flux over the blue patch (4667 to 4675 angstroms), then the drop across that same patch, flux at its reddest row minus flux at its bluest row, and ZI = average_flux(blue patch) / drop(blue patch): -62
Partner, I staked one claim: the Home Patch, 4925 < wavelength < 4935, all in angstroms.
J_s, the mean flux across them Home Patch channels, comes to 12.2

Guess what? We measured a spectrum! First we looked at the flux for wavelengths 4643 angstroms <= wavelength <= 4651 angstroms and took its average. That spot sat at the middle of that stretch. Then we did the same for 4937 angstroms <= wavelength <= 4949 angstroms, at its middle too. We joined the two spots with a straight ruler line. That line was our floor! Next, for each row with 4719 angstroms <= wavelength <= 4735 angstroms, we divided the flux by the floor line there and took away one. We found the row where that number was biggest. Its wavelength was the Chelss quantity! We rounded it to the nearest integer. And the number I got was 4720 angstroms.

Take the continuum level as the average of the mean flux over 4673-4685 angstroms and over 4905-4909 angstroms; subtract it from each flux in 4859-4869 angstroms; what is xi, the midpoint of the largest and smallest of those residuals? -2.5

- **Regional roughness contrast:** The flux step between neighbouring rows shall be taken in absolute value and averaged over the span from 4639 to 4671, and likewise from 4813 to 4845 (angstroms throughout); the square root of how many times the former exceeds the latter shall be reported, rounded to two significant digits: 0.97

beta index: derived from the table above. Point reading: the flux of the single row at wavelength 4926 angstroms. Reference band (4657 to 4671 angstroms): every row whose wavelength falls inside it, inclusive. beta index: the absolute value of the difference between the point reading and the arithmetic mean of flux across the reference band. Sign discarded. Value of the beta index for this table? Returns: 0.45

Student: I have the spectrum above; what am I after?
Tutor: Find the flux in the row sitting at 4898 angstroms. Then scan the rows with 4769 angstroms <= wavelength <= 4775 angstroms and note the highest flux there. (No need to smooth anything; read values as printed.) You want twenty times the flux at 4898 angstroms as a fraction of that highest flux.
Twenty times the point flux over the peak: 18.4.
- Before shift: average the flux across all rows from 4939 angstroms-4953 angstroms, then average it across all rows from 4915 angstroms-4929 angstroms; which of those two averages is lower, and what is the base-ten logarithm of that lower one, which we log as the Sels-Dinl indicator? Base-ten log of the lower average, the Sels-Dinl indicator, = 1.08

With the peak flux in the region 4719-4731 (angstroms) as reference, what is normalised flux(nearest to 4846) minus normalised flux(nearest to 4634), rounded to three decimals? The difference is -0.104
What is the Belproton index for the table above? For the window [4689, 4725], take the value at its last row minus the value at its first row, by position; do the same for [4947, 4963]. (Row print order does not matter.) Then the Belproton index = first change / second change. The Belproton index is 1.1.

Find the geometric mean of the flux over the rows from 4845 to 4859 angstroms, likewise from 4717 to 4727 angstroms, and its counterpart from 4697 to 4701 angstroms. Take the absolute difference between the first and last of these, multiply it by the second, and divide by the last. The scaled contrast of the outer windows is 1.1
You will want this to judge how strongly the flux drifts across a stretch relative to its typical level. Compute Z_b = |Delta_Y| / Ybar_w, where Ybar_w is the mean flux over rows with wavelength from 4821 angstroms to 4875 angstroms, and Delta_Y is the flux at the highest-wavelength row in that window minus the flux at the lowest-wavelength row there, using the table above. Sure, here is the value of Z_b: 0.087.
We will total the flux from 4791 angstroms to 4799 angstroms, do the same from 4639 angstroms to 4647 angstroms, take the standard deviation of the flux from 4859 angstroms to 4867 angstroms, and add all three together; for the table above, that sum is 102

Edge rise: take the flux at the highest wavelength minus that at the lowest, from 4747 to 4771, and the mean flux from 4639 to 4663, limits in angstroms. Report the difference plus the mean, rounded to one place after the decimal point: 12.8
